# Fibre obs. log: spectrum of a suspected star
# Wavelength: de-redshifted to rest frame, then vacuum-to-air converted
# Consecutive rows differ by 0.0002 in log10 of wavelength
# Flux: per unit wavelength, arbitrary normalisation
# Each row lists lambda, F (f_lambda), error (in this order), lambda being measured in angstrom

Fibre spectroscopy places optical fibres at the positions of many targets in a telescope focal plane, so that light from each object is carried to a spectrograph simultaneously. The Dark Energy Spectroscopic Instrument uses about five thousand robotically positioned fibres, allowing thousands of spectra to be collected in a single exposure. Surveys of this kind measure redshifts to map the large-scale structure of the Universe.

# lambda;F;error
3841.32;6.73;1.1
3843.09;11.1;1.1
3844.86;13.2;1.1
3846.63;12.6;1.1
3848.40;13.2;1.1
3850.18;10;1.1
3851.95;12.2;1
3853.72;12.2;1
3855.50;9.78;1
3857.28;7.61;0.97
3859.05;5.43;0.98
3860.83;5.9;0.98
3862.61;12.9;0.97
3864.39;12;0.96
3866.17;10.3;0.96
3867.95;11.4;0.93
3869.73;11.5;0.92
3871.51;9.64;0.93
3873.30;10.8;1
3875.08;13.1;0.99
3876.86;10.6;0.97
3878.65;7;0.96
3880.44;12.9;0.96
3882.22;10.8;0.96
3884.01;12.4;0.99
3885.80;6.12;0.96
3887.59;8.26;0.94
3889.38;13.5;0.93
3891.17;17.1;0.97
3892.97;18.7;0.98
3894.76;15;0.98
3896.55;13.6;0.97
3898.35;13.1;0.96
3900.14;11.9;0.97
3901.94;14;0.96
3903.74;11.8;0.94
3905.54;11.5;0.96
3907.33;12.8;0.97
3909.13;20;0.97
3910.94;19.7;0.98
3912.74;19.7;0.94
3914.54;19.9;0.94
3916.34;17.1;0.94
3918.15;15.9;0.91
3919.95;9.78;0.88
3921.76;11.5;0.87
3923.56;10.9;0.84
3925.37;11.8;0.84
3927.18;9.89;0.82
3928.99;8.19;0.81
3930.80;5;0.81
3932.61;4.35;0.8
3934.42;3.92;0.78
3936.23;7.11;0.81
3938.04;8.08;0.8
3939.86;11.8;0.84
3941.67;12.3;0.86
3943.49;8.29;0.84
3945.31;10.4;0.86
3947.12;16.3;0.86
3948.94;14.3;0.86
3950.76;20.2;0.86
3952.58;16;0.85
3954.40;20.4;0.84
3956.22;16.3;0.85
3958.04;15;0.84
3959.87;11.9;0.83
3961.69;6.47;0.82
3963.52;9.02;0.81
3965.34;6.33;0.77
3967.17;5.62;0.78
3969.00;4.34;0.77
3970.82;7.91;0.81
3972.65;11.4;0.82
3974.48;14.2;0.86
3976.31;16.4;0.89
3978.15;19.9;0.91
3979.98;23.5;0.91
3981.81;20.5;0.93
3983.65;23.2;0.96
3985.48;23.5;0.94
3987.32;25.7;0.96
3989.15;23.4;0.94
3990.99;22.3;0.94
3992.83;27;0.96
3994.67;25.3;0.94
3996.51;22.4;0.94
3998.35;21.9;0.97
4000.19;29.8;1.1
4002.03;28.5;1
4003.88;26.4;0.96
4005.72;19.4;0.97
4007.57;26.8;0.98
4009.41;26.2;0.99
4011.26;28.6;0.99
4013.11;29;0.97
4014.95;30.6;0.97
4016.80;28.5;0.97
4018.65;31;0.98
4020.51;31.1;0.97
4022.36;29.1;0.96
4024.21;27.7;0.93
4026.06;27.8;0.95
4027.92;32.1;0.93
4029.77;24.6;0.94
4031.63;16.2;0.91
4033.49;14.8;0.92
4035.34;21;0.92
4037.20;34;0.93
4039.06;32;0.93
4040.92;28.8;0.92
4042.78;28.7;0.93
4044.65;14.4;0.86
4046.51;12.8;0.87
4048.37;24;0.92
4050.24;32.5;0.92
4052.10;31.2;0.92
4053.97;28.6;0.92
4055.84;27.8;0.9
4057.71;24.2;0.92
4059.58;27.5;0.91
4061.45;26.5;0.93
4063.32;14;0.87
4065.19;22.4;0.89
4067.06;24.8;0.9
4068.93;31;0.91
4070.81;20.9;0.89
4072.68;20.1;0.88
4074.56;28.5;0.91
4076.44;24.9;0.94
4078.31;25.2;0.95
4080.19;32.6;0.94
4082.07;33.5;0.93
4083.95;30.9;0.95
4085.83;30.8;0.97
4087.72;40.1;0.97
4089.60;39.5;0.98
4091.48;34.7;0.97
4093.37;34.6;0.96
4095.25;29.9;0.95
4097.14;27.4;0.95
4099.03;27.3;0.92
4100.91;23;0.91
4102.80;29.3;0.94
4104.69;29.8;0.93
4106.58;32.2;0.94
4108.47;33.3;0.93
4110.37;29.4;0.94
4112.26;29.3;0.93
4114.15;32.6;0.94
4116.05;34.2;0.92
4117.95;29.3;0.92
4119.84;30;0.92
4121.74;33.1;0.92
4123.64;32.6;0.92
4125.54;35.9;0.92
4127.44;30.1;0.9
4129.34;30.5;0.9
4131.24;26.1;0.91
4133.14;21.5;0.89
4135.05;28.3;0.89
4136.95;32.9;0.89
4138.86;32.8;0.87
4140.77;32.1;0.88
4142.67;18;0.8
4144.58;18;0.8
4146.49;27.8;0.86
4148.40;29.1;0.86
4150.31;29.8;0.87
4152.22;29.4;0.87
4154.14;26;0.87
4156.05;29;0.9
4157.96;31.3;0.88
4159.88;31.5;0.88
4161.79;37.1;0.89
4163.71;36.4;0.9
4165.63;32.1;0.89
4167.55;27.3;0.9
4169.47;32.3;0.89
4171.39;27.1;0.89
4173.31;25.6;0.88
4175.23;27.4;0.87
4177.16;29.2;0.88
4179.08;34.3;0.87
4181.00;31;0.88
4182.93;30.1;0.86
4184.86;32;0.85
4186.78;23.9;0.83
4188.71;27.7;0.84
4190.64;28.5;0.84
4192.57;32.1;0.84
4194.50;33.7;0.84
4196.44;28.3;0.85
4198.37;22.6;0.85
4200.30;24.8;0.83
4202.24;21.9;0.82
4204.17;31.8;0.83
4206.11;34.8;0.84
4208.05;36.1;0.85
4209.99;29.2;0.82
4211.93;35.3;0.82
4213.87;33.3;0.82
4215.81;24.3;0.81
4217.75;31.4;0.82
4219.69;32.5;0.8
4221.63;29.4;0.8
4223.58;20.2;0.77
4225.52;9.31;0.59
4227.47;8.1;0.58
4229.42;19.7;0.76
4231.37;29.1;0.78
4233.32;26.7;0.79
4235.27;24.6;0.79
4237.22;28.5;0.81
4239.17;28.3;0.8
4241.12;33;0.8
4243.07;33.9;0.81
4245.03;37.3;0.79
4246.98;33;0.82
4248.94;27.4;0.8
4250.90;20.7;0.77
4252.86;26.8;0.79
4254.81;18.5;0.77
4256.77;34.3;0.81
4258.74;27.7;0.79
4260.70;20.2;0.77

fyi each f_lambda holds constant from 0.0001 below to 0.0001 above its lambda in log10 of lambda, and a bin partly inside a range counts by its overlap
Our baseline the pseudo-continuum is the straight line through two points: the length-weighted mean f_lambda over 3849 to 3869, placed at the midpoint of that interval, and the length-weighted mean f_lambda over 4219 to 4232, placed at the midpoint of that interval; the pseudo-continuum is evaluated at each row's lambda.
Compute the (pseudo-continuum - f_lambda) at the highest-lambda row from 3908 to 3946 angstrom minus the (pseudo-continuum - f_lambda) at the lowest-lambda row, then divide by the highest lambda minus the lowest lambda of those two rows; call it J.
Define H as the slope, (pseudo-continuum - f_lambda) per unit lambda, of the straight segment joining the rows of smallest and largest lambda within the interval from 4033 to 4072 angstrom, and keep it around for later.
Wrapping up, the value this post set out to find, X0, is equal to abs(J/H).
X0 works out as 2.2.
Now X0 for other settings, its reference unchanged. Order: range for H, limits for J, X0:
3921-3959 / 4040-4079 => 1.9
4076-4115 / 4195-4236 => 0.7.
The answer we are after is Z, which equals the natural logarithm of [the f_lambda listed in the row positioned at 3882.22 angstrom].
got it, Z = 2.4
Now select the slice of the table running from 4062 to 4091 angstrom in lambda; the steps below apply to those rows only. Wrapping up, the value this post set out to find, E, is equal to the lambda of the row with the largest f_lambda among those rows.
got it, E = 4087.72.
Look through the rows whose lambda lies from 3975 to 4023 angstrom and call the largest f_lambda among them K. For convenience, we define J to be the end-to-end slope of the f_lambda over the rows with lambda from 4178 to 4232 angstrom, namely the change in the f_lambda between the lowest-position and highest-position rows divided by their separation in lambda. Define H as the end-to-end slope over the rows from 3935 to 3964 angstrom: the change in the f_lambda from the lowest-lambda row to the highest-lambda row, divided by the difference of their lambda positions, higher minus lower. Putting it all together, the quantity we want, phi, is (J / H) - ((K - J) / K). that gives -2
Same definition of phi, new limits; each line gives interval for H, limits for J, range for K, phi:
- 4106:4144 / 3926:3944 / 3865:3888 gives -1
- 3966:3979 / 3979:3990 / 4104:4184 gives -1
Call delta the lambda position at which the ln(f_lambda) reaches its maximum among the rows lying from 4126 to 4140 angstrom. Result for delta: 4136.95 angstrom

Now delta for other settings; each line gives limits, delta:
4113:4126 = 4125.54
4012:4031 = 4027.92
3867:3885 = 3875.08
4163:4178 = 4163.71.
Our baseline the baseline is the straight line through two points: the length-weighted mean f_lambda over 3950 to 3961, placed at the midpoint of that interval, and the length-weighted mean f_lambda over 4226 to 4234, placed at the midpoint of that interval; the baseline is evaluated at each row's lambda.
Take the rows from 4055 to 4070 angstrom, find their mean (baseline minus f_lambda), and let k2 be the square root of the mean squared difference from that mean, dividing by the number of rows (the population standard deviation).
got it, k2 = 4.7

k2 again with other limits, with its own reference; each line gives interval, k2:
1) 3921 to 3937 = 3.0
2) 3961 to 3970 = 1.6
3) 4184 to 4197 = 3.1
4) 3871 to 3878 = 1.3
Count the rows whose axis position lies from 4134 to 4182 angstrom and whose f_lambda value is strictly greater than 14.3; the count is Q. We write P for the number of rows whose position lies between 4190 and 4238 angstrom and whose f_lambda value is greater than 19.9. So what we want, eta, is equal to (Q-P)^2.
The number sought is 9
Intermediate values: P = 22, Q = 25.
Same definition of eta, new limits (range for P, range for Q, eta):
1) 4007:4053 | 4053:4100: 9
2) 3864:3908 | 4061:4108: 576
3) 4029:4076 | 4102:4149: 25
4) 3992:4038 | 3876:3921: 169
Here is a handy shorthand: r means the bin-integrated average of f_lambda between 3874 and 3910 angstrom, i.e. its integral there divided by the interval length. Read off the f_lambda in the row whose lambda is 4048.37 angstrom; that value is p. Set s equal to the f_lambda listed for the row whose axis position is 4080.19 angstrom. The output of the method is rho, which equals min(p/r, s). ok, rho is 1.89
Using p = 24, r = 12.7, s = 32.6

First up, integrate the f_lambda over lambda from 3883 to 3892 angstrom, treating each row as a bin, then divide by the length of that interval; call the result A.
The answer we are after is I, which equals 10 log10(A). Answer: 10.6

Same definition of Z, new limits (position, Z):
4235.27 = 3.2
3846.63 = 2.5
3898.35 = 2.6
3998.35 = 3.1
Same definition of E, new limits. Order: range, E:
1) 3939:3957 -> 3954.40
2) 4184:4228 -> 4208.05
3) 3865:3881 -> 3875.08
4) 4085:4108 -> 4087.72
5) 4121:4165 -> 4161.79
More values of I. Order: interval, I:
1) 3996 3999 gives 13.5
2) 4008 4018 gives 14.6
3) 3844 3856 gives 10.8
